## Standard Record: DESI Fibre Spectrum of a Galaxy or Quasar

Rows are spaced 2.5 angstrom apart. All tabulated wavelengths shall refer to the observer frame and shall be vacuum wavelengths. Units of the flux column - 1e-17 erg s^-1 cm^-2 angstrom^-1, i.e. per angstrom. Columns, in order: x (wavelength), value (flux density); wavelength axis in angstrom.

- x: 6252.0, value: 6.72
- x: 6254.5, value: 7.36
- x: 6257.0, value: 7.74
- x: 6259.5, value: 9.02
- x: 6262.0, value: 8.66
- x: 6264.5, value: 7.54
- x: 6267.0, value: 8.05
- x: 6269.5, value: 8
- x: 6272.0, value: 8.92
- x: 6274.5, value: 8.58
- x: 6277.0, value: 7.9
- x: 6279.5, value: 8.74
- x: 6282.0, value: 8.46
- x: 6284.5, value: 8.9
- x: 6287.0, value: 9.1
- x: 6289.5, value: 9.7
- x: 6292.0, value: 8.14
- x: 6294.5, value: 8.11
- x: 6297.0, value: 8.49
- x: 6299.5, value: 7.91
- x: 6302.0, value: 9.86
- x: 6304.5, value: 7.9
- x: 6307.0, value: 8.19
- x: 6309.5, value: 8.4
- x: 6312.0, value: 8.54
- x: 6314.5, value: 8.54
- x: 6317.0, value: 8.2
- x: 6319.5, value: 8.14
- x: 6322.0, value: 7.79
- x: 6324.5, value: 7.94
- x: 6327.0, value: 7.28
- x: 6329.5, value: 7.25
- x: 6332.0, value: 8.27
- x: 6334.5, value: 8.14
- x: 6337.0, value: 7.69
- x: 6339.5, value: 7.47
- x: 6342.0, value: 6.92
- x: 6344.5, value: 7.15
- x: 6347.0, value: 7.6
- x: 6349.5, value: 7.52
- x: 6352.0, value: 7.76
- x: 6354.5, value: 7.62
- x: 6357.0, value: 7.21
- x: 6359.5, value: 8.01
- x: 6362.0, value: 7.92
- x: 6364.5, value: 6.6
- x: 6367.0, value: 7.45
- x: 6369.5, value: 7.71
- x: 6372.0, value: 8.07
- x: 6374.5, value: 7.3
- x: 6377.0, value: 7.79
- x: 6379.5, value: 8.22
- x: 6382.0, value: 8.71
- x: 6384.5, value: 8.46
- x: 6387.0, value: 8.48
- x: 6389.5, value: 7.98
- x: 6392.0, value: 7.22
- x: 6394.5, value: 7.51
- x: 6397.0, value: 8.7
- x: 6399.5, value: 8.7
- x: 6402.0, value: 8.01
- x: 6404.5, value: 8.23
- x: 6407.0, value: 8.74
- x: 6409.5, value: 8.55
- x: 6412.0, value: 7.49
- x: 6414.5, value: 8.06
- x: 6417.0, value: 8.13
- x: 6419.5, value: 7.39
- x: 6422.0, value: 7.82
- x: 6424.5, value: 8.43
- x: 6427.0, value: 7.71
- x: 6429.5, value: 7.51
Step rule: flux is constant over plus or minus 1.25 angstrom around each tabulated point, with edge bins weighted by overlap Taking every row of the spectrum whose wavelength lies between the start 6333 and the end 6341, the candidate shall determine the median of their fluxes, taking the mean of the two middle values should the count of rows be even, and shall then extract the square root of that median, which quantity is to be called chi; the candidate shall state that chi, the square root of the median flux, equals 2.77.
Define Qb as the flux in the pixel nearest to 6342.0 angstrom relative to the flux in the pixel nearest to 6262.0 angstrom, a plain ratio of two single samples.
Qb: 0.80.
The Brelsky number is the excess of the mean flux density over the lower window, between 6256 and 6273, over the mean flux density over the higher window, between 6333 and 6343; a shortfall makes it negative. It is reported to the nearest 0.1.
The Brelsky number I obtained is 0.7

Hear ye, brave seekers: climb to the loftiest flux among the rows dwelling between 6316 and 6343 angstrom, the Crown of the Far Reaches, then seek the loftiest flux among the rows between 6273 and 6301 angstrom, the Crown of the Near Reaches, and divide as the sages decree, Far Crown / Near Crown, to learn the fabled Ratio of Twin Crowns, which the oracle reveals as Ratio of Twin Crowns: 0.85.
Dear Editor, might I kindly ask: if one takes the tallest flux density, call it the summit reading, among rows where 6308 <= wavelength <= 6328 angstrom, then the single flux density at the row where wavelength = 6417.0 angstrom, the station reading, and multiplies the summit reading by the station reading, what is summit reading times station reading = 69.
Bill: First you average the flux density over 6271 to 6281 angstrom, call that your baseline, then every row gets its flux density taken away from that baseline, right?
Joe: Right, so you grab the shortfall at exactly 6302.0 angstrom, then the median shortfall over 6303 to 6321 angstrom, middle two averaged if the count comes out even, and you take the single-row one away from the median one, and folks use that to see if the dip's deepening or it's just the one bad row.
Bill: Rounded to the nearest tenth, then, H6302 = 1.7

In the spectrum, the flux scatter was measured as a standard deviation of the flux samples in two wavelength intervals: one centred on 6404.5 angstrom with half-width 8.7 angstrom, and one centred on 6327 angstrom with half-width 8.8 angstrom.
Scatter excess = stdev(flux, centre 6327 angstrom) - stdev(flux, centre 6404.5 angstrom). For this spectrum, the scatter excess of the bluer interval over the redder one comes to -0.05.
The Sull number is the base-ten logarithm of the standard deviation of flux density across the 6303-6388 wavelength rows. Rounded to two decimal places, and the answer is -0.30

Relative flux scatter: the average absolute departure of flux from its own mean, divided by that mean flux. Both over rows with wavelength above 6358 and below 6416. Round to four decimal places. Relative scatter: 0.0543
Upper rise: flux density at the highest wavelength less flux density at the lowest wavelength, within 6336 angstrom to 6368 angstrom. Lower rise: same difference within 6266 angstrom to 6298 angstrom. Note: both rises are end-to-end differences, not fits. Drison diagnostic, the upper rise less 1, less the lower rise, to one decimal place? -1.7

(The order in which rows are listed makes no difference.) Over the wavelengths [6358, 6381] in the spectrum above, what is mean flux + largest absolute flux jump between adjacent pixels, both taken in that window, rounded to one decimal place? 9.0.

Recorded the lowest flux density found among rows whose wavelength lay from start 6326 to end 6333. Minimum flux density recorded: 7.25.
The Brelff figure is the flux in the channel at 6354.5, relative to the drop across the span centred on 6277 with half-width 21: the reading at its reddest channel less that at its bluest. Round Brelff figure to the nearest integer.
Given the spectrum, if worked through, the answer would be 10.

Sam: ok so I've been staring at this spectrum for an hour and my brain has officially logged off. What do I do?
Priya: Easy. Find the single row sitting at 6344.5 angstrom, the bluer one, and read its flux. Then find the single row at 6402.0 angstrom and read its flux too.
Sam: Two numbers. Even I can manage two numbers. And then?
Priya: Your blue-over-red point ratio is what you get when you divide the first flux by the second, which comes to 0.893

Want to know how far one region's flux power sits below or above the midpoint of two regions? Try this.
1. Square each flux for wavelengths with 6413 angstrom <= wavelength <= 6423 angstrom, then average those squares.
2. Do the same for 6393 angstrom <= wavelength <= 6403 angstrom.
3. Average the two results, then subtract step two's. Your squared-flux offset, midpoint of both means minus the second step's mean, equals -3.1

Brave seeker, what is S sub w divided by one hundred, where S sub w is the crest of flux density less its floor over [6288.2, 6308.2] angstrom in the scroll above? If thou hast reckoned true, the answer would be 0.0196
